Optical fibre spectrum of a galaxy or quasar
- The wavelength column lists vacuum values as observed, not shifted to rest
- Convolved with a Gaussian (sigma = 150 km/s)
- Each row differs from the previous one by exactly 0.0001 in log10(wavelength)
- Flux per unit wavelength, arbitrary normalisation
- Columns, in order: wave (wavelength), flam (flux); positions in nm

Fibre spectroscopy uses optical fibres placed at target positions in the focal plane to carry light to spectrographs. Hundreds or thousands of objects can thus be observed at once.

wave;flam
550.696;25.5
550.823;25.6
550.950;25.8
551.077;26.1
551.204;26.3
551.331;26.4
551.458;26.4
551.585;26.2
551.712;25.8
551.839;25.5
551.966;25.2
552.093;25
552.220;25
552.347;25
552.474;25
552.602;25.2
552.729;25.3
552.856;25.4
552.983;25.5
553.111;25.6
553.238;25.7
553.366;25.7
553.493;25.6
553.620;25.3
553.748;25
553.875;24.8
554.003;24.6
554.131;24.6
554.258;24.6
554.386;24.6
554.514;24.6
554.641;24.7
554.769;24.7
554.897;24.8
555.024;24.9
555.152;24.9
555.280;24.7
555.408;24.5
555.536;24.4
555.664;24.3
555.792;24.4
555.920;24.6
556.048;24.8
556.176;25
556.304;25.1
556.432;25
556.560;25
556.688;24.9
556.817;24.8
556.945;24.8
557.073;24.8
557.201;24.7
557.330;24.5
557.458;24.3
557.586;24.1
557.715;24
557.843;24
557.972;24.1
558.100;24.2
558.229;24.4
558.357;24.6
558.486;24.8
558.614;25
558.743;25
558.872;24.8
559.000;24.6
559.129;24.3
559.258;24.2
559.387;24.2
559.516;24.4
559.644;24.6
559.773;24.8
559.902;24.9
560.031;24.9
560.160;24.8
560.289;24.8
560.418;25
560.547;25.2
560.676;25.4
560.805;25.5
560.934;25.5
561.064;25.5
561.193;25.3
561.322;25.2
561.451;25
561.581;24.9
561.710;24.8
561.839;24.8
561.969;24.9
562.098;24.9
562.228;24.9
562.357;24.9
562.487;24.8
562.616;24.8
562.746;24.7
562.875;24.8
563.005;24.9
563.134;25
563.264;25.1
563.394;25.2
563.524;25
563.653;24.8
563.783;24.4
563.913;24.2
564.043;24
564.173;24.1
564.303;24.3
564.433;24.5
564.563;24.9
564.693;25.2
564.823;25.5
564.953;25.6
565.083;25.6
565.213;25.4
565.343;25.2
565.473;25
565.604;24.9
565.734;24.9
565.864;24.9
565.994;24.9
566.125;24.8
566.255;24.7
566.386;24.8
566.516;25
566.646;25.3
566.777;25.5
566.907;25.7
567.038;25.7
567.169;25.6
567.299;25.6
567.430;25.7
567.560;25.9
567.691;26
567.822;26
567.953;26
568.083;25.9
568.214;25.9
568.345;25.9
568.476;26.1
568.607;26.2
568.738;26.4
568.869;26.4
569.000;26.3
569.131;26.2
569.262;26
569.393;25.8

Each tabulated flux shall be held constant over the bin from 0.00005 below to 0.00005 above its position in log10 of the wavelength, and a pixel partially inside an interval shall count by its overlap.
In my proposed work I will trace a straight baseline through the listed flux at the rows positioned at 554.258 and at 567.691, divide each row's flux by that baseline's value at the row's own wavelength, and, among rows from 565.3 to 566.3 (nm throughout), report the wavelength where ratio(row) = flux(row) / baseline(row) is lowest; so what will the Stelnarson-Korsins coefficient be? 566.255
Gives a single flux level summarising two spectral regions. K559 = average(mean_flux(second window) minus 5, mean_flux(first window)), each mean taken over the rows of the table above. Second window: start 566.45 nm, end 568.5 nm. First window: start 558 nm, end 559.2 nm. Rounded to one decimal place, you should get 22.7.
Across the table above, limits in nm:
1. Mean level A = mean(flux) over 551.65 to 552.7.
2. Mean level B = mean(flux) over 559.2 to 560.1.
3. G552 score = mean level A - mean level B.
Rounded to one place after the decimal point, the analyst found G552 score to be 0.6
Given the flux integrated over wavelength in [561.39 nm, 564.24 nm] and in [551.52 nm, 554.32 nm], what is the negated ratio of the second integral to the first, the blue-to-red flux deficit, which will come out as -1.002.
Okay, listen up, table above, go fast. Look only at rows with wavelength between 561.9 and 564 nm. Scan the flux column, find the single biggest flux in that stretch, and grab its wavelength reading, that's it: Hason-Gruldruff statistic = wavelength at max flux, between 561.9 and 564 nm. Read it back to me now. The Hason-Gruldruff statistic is 563.394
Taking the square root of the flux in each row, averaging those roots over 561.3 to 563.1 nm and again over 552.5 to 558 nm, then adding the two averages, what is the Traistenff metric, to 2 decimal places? 9.97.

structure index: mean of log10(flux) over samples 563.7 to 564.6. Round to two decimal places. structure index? 1.39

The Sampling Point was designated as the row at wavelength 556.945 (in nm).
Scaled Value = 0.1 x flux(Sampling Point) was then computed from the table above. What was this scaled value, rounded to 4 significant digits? 2.480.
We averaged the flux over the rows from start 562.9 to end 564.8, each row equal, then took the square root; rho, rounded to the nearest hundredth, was 4.97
